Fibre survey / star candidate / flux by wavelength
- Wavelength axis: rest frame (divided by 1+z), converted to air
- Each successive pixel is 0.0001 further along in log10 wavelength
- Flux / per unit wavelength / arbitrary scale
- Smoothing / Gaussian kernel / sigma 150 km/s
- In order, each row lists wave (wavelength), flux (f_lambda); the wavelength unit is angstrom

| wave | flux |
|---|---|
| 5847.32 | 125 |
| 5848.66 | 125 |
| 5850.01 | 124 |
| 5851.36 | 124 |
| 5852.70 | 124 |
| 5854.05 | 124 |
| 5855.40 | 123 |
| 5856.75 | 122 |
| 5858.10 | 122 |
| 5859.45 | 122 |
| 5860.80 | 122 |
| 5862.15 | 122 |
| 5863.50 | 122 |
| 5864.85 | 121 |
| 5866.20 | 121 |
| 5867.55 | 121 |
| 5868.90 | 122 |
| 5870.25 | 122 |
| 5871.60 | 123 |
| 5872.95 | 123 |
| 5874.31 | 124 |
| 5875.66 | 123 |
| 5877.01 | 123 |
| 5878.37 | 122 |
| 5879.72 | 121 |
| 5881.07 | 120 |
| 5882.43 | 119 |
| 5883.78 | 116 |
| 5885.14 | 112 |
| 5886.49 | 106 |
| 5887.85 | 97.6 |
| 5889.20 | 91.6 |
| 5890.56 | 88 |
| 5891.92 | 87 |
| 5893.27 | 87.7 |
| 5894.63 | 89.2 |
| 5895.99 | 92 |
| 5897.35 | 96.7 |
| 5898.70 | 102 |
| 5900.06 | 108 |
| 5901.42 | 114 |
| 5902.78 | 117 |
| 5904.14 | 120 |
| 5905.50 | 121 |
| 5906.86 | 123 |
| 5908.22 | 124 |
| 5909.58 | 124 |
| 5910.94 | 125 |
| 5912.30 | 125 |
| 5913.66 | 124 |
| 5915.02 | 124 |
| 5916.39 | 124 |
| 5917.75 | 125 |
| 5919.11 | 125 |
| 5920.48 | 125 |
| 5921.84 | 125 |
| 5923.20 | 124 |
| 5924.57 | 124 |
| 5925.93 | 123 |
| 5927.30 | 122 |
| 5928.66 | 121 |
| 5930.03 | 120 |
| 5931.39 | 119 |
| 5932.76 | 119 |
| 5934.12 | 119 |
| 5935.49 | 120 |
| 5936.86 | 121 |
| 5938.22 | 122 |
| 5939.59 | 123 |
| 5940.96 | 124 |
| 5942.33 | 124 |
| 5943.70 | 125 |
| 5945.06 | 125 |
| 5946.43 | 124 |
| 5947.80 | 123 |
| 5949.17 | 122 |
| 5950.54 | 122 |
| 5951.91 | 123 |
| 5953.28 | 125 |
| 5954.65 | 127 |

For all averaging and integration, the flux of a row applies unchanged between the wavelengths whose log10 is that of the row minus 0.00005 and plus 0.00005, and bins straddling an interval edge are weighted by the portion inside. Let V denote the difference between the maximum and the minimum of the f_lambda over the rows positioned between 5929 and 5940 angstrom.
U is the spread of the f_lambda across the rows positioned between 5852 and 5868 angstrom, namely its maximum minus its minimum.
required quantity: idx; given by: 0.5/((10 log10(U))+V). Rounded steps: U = 3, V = 4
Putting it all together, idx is 0.057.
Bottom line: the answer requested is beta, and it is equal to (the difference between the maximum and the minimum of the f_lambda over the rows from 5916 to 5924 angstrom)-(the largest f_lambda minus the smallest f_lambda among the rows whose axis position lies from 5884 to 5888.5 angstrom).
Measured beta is -13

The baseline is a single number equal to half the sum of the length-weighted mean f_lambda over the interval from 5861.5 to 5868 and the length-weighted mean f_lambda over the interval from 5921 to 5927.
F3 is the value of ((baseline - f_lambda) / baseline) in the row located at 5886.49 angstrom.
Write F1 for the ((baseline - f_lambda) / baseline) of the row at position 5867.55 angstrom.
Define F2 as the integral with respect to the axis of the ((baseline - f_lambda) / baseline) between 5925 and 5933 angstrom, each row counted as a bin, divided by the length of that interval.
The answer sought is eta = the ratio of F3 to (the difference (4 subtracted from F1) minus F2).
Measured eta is -0.034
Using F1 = 0.014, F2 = 0.0148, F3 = 0.136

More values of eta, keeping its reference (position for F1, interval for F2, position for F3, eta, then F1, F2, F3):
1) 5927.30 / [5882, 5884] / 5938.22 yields -0.001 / 0.005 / 0.0410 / 0.005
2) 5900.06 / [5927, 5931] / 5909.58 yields 0.003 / 0.120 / 0.0156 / -0.011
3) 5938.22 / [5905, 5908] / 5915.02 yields 0.003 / 0.005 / 0.0025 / -0.011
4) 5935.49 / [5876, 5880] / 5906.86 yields 0.001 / 0.022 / 0.0040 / -0.003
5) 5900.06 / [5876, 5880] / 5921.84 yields 0.005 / 0.120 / 0.0040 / -0.019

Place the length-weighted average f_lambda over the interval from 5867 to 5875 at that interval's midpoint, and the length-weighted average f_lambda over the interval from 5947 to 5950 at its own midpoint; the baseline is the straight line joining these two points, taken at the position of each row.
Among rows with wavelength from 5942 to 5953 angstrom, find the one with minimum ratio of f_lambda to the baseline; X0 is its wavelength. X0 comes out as 5949.17 angstrom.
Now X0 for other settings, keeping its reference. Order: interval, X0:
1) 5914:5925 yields 5915.02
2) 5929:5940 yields 5931.39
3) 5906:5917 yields 5906.86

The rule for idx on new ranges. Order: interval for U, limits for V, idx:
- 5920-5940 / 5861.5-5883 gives 0.039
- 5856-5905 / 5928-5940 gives 0.025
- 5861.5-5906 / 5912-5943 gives 0.023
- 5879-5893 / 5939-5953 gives 0.027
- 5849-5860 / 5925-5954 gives 0.055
